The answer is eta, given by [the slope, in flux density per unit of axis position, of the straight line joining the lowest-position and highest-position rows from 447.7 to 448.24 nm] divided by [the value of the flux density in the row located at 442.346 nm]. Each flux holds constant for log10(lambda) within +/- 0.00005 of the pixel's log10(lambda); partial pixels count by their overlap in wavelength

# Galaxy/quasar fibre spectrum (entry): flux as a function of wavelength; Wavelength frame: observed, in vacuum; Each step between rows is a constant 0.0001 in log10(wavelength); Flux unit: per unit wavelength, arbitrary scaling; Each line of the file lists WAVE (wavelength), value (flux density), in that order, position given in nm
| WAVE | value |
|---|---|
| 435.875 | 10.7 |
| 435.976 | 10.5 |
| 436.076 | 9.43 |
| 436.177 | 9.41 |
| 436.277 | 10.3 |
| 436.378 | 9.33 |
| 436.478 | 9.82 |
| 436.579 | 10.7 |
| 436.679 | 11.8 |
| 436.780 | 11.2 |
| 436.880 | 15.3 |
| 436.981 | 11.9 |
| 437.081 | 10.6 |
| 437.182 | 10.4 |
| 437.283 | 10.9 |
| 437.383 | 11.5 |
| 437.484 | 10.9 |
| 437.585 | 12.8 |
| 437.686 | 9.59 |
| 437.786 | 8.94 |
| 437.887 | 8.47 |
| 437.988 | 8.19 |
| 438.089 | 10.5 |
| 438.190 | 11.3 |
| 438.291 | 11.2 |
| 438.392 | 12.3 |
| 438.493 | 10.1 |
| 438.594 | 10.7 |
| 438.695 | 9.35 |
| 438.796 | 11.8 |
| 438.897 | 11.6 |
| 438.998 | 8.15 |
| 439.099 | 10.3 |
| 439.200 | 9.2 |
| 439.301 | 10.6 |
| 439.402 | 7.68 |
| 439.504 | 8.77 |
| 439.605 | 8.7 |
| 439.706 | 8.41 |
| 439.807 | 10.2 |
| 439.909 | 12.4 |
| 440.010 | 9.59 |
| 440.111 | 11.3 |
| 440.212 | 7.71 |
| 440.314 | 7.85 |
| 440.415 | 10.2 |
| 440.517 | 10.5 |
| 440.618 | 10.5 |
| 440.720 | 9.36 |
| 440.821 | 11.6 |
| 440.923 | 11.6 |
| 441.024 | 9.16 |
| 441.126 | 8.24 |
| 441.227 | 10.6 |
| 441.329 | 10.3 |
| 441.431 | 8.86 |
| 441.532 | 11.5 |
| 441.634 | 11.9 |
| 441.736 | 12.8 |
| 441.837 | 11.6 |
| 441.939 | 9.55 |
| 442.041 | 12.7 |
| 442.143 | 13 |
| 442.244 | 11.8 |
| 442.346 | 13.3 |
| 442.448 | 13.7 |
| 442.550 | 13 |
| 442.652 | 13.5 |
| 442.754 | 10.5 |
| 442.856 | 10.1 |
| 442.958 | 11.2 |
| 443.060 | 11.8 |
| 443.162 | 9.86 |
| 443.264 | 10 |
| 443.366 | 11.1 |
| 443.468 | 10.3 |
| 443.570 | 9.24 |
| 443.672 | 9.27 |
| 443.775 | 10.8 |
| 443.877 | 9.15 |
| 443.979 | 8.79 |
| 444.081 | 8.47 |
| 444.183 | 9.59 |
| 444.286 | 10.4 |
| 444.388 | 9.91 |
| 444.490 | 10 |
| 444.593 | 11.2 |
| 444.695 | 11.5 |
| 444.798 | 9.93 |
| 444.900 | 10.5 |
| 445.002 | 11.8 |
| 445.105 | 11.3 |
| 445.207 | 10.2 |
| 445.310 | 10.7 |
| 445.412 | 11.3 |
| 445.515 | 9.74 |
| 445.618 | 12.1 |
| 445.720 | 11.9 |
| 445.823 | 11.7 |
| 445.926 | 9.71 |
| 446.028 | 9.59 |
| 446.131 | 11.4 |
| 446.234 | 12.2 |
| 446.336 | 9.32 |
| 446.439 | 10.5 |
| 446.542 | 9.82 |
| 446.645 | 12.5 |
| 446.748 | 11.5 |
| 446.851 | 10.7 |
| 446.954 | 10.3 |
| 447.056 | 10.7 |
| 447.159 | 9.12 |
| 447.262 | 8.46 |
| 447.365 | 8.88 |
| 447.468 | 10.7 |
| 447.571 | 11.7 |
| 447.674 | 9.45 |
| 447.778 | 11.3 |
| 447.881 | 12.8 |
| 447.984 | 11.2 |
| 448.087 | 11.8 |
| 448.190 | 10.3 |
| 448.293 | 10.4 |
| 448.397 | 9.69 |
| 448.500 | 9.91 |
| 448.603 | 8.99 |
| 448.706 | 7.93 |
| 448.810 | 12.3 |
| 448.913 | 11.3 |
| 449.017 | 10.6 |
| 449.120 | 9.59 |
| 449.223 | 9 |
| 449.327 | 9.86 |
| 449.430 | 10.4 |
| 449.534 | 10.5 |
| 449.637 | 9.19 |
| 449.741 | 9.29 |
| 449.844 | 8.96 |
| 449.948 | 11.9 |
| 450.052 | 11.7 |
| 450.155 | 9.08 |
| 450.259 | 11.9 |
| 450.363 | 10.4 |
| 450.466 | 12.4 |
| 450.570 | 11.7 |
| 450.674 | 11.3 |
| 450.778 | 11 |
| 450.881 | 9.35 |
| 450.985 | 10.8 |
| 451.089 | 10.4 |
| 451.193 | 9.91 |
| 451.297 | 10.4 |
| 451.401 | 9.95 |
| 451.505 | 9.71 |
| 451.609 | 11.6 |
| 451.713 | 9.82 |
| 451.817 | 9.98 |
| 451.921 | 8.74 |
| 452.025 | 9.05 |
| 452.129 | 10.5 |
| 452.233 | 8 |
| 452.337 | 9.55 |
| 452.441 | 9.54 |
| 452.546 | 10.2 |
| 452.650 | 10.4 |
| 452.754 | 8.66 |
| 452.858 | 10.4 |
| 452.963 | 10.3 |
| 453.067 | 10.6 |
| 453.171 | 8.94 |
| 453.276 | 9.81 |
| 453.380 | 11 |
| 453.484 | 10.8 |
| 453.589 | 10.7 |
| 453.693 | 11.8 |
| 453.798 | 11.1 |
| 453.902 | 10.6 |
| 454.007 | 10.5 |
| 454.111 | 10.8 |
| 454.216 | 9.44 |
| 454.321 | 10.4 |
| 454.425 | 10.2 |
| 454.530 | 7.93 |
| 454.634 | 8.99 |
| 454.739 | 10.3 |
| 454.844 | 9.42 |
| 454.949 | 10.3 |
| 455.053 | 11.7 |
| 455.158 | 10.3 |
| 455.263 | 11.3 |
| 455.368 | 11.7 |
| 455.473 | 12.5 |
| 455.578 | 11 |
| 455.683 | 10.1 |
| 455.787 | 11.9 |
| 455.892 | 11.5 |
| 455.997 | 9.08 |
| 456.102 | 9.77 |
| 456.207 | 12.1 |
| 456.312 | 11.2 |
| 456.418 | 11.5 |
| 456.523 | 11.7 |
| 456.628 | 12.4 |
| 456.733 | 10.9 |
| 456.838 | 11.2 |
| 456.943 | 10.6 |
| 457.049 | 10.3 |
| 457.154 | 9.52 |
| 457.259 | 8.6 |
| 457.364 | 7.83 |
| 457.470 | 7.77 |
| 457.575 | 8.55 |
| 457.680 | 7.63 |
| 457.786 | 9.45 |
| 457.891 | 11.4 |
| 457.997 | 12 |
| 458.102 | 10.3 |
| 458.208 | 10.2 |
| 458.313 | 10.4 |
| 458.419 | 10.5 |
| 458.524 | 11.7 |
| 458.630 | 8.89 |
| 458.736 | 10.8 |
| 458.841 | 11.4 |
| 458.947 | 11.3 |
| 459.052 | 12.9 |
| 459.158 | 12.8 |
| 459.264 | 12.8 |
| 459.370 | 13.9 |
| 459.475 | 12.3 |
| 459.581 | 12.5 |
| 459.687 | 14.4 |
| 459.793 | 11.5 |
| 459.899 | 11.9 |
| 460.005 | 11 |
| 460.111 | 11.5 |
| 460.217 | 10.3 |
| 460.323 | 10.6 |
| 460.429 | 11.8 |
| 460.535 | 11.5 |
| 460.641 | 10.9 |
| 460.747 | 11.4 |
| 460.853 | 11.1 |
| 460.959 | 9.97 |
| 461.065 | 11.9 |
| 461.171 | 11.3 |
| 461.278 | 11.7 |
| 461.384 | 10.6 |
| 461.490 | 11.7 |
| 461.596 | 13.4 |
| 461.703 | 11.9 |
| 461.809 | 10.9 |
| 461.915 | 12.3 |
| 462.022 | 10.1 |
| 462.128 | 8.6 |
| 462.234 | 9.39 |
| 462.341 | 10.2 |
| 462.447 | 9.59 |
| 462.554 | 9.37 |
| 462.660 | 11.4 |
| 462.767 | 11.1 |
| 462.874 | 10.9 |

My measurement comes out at -0.18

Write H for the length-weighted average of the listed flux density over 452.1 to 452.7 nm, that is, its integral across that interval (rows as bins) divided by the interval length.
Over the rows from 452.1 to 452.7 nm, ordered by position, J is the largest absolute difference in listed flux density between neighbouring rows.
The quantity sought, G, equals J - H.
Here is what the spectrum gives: -7.2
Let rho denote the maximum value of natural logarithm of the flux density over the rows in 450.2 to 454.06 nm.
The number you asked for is 2.52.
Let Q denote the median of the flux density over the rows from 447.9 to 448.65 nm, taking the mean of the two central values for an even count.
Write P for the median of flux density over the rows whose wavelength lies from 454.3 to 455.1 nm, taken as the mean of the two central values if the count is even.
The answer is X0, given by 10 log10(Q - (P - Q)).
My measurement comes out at 10.1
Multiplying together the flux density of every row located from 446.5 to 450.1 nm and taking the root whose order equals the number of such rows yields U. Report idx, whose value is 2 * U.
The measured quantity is 20.6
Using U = 10.3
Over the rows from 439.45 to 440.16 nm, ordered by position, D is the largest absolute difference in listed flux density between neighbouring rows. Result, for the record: 2.8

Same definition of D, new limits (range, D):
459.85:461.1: 1.9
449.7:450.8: 2.9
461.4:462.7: 2.2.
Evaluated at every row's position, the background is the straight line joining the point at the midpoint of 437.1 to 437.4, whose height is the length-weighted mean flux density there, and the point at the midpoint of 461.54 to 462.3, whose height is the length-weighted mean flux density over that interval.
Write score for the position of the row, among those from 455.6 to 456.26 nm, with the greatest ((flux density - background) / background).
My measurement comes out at 456.207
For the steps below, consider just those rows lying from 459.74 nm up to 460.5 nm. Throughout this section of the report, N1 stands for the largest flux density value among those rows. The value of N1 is 11.9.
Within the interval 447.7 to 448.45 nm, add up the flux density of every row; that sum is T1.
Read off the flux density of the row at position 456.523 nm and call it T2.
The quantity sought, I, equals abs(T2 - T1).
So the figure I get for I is 66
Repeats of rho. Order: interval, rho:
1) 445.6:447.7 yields 2.53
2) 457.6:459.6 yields 2.63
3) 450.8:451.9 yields 2.45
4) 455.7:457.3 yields 2.52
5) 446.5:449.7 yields 2.55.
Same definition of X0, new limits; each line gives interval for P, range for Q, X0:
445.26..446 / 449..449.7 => 9.3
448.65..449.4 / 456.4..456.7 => 11.3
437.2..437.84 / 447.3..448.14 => 10.6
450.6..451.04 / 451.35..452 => 9.5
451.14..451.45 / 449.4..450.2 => 9.9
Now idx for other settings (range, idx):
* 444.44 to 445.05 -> 21.6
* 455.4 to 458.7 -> 20.6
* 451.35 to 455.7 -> 20.3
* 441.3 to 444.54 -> 21.5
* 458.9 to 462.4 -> 22.9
